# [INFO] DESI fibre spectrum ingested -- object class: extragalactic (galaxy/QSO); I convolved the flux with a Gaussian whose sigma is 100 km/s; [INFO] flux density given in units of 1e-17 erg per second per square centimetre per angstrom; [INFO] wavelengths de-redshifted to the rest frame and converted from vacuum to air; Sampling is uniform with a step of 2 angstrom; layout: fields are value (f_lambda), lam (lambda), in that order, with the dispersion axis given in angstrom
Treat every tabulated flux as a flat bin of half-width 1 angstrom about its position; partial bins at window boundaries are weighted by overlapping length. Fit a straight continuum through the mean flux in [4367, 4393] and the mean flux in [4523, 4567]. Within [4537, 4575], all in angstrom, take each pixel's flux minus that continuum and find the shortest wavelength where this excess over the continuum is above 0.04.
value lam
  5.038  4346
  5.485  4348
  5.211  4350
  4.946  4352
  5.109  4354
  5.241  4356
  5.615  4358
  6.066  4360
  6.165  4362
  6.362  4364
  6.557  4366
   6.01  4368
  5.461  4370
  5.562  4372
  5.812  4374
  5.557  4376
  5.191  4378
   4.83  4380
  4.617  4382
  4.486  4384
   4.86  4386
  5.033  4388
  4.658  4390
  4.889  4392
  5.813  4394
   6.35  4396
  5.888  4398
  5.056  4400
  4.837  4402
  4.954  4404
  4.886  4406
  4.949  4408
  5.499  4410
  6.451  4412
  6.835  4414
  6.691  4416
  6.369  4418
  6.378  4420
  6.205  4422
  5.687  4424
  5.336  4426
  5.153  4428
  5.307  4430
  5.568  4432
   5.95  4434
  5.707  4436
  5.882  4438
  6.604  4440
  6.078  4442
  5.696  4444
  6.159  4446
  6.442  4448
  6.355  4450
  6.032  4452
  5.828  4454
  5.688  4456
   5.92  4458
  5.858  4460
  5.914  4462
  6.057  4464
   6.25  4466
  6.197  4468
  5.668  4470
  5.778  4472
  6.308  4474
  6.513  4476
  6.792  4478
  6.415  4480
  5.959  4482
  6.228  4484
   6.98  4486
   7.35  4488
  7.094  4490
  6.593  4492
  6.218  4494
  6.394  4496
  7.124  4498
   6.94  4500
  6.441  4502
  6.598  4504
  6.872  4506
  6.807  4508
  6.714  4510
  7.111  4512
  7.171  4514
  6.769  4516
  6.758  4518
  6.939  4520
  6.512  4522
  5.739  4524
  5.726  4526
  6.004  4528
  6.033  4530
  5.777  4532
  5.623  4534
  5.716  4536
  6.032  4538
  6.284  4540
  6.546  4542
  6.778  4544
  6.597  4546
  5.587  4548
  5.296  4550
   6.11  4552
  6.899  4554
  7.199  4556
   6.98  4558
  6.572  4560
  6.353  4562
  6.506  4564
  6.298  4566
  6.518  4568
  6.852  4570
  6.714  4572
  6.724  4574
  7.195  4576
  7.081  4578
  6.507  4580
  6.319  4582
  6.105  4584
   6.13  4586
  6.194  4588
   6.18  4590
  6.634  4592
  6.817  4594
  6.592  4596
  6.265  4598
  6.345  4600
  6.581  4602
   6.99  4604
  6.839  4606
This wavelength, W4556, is 4540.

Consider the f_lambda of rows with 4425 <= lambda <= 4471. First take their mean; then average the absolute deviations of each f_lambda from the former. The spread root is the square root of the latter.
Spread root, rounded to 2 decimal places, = 0.53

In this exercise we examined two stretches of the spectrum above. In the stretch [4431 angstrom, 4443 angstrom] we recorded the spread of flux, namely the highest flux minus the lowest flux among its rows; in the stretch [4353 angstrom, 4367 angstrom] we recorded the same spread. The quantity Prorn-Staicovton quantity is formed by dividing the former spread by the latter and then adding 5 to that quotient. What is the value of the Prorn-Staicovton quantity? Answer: 5.7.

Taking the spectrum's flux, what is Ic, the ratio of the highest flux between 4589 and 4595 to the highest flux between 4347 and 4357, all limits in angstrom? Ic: 1.24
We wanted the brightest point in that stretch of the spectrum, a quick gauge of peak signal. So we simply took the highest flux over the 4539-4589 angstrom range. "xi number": 7.199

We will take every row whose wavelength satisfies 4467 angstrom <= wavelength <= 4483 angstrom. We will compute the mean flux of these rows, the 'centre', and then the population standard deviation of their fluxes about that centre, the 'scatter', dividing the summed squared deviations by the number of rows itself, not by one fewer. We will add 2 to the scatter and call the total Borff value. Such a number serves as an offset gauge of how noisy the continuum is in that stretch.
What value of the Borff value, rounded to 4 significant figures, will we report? 2.358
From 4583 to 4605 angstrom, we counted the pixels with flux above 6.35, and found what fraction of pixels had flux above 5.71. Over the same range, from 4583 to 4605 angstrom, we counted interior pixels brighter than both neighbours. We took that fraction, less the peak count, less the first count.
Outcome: -6.0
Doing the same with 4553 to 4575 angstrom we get -12.0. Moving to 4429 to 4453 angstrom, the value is -5.3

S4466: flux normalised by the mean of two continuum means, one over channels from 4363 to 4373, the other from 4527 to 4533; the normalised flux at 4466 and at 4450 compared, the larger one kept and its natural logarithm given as 0.063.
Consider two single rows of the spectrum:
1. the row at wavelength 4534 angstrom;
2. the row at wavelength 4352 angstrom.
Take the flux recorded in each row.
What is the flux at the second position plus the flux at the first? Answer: 10.6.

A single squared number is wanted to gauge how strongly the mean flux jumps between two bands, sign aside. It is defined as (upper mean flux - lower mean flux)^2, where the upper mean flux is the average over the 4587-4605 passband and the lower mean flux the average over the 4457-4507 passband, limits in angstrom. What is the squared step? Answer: 0.01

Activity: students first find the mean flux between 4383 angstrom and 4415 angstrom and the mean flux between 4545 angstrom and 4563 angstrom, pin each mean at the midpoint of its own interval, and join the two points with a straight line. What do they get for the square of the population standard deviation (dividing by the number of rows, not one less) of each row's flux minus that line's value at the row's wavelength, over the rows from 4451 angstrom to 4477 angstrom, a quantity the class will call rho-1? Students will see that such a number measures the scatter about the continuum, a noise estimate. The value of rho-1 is 0.051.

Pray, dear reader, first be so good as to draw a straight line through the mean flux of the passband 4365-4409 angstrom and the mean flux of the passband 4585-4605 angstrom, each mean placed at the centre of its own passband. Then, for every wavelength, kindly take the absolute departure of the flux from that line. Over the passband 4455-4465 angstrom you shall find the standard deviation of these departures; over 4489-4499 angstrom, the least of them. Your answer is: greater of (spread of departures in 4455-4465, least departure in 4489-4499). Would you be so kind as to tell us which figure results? 0.32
